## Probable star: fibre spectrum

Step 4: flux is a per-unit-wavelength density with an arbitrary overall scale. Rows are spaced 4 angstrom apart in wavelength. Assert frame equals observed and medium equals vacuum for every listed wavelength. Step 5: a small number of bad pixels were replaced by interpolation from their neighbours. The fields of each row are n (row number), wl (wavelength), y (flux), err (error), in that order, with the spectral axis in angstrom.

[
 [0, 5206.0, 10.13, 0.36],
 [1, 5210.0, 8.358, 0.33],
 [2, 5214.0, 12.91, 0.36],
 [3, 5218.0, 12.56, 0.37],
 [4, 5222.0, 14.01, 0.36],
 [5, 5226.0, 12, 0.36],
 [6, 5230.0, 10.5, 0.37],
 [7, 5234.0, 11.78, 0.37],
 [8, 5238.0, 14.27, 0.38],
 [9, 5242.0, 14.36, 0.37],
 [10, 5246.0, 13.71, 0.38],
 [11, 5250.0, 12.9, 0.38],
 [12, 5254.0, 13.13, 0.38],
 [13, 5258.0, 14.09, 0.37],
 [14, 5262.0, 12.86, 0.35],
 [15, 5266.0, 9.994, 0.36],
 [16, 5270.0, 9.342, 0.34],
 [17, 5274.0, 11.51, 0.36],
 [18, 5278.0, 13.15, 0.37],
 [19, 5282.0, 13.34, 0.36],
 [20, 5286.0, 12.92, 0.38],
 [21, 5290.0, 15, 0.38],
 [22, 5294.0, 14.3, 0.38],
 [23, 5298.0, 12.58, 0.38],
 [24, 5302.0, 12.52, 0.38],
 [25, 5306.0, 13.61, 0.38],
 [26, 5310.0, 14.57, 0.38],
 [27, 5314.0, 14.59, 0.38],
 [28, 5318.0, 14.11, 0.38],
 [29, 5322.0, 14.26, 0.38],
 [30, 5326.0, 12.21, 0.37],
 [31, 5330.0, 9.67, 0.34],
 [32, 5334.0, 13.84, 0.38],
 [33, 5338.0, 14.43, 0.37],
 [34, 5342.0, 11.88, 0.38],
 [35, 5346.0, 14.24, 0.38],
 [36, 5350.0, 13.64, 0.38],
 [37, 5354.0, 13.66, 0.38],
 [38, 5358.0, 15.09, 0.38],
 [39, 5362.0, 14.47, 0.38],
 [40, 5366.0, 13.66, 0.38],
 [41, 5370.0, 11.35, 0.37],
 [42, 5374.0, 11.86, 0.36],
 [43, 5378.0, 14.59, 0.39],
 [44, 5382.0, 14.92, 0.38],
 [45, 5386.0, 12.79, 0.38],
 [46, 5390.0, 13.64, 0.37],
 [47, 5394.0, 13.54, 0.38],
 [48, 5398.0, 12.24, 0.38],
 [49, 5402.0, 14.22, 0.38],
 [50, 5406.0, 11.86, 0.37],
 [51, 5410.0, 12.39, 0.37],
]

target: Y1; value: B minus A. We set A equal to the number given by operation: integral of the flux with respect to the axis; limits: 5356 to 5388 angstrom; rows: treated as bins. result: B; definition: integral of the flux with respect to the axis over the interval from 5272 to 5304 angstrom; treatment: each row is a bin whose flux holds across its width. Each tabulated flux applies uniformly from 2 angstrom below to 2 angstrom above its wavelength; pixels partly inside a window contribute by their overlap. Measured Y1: -14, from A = 435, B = 421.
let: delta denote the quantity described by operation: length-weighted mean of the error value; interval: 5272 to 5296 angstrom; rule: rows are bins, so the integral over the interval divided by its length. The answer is 0.372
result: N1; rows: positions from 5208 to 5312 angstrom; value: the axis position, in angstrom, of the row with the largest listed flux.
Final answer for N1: 5290.0 angstrom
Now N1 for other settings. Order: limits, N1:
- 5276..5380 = 5358.0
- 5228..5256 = 5242.0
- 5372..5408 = 5382.0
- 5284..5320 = 5290.0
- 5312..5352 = 5314.0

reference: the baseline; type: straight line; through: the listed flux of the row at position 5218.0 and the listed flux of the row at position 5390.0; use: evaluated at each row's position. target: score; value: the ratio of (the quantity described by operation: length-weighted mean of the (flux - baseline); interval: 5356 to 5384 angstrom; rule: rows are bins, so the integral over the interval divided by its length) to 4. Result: 0.05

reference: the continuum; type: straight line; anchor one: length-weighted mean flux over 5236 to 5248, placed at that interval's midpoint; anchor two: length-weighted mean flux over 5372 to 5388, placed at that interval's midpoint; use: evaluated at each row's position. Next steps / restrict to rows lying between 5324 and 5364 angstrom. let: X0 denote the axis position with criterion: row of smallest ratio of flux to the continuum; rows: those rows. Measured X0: 5330.0 angstrom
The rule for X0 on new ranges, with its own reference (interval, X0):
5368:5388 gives 5370.0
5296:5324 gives 5302.0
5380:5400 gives 5398.0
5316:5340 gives 5330.0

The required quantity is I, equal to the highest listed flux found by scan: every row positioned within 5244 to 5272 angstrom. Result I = 14.09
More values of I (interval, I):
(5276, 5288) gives 13.34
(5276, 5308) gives 15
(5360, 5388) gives 14.92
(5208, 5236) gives 14.01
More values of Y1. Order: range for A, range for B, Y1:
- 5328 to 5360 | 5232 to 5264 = 3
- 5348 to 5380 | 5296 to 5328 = 1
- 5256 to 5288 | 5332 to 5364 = 56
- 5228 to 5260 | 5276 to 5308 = 11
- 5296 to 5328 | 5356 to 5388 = 1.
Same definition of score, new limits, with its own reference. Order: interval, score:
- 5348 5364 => 0.20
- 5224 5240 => -0.13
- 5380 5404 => -0.02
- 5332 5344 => 0.02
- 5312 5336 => -0.03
